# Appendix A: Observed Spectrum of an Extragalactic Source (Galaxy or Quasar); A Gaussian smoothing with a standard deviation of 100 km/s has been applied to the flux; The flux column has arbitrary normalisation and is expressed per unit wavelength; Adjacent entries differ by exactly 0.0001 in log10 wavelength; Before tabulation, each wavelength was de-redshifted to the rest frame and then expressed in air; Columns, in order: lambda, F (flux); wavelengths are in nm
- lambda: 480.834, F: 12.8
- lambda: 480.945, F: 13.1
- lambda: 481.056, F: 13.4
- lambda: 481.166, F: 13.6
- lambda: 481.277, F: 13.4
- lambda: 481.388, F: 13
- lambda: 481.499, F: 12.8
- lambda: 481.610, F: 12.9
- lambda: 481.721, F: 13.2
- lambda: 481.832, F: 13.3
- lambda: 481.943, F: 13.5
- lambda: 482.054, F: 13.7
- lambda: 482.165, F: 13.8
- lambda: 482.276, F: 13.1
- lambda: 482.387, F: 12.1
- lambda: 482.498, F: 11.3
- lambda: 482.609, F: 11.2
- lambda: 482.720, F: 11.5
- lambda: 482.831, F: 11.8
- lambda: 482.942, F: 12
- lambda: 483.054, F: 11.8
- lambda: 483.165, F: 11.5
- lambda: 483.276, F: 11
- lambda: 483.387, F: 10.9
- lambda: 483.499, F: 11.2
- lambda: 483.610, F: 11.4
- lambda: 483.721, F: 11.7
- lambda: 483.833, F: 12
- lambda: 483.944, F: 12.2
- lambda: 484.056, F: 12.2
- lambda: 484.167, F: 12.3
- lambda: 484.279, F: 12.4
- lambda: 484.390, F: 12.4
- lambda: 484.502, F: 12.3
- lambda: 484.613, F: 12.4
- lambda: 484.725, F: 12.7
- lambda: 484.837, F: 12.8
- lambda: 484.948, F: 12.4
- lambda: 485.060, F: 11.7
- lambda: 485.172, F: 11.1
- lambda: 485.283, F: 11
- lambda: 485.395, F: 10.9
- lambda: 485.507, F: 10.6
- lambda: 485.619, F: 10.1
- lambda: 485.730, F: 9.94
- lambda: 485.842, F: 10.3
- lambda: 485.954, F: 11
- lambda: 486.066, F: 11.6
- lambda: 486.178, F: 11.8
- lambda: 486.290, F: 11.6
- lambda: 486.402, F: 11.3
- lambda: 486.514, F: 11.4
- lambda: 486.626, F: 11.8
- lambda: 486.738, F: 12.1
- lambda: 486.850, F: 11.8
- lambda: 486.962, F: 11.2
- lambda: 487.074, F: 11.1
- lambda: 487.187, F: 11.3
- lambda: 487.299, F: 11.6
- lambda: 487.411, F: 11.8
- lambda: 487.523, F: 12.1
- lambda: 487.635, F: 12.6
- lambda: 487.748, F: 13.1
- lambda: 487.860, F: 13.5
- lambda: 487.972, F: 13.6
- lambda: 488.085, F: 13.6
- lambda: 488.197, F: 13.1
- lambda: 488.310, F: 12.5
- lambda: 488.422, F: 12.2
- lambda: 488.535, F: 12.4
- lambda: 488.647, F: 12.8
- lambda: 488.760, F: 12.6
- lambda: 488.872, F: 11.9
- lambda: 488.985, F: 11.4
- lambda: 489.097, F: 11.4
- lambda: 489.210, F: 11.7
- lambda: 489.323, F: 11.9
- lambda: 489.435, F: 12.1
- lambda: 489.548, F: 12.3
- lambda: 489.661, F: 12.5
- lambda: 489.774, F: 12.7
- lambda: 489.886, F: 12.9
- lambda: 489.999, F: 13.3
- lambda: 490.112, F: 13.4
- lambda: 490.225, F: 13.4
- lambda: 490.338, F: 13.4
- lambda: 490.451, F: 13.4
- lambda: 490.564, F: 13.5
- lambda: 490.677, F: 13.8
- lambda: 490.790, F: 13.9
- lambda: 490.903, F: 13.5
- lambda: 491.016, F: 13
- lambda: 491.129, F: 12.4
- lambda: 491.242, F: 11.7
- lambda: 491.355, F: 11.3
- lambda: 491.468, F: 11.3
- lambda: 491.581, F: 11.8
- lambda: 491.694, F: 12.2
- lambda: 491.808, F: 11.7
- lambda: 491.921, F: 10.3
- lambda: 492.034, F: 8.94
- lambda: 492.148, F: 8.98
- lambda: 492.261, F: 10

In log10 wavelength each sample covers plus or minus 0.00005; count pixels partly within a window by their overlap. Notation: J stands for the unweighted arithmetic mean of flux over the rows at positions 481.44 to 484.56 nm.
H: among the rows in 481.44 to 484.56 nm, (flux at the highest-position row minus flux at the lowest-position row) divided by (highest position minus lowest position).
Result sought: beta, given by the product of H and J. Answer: -2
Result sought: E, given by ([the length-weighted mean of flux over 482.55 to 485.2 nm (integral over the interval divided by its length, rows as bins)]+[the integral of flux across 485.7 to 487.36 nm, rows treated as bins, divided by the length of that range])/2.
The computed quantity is 11.6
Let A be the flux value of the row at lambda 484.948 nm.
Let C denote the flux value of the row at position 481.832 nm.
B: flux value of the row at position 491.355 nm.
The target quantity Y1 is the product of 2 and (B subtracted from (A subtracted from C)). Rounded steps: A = 12.4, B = 11.3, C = 13.3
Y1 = -20.8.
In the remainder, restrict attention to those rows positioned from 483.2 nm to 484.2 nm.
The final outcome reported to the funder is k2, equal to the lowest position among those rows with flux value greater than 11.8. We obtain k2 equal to 483.833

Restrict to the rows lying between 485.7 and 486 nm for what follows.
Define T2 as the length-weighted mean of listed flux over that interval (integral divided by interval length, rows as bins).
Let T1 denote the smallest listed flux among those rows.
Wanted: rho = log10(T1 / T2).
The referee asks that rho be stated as -0.021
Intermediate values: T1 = 9.94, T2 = 10.4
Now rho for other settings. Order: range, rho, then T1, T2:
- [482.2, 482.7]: -0.029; 11.2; 12.0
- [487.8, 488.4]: -0.024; 12.5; 13.2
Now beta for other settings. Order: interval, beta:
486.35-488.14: 17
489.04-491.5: -1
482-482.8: -41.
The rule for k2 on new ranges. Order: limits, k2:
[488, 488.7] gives 488.085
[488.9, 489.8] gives 489.323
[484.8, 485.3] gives 484.837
